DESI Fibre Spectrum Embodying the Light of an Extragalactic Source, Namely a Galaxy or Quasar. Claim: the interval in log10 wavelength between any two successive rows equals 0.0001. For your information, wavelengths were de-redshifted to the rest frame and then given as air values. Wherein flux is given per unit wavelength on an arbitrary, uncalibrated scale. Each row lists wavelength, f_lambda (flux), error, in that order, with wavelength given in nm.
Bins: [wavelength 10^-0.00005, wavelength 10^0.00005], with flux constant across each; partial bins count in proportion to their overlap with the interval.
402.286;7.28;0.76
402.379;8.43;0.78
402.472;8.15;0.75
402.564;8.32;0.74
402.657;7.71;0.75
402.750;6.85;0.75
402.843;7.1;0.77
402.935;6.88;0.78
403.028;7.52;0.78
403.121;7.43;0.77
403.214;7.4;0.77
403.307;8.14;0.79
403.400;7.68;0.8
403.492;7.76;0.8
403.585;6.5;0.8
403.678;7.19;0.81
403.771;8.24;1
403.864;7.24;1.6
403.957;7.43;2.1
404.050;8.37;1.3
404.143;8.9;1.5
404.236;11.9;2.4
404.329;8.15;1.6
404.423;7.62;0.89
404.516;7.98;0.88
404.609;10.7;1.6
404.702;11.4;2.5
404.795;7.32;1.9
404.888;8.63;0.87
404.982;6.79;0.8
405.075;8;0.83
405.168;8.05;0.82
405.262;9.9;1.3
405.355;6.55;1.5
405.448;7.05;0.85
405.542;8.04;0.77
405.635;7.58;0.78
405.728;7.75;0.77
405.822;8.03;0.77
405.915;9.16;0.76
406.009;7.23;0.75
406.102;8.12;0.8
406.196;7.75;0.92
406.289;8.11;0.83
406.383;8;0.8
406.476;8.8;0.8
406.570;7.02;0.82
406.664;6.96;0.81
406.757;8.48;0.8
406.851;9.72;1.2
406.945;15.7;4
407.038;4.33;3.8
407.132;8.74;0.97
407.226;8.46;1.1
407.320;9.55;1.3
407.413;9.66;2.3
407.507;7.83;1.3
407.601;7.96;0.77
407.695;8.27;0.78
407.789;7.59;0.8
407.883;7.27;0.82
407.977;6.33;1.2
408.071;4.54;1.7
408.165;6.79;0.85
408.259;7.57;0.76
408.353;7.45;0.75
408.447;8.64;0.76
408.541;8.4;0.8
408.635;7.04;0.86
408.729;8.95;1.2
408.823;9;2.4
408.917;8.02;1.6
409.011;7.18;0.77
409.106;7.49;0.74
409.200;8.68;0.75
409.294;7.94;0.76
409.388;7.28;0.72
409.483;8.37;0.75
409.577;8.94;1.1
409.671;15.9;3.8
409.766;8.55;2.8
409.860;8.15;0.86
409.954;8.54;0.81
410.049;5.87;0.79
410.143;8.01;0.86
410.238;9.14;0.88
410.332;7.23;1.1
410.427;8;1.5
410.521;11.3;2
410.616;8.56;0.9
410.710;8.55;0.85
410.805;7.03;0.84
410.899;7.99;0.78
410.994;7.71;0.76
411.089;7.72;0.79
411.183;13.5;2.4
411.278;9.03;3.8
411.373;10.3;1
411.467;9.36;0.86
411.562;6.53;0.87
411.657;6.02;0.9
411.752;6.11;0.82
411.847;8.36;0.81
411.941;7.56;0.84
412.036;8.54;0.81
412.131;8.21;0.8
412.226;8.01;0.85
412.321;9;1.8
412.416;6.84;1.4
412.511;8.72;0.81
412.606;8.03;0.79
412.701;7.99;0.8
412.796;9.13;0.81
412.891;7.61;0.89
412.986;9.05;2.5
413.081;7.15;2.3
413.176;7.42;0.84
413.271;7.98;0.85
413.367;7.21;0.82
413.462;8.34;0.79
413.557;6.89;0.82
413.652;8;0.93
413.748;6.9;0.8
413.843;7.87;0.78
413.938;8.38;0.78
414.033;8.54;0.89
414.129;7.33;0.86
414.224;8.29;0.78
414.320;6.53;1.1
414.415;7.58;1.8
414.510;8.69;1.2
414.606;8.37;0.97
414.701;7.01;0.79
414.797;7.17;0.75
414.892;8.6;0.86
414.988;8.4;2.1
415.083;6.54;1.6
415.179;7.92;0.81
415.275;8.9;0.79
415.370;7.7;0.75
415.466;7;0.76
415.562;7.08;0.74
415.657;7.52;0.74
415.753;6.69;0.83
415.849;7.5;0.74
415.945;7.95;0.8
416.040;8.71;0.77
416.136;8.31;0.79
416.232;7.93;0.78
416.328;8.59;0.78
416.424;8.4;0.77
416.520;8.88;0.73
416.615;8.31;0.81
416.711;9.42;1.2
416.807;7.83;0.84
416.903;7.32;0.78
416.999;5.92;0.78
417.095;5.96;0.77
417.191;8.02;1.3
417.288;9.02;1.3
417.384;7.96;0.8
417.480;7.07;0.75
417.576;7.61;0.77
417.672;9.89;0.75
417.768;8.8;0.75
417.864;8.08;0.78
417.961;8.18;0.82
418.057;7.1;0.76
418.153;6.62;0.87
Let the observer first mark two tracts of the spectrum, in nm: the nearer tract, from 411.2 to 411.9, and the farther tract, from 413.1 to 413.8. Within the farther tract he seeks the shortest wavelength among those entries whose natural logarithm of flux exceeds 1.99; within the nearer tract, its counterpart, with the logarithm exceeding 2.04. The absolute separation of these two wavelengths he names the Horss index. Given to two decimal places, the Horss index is 1.90 nm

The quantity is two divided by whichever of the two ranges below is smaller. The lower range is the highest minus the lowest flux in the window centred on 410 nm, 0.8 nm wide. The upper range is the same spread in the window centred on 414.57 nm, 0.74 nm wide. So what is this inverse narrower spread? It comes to 0.93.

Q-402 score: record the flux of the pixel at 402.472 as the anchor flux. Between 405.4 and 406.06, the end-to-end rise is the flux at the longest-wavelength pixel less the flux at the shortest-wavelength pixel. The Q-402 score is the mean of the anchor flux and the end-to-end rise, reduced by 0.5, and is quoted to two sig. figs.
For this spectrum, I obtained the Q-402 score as 3.7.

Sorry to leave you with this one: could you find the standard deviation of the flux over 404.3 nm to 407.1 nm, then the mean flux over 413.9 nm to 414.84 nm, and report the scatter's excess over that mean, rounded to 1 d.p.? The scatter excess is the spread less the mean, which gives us -5.9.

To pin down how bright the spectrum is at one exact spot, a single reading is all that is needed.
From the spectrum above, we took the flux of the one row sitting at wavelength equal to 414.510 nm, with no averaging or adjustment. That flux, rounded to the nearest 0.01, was 8.69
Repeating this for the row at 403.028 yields 7.52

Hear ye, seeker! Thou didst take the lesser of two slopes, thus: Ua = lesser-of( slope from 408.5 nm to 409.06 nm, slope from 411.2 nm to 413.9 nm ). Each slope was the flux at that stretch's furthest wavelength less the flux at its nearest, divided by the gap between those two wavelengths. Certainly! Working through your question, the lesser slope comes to -2.6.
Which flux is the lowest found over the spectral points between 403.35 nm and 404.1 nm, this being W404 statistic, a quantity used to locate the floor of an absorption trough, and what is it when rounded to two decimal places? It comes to 6.50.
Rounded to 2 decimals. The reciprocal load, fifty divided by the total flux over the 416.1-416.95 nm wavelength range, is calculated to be 0.67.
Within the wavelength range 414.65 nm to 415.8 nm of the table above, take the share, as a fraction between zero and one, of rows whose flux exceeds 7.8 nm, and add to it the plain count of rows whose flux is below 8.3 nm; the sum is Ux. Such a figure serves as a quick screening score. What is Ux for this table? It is 9.3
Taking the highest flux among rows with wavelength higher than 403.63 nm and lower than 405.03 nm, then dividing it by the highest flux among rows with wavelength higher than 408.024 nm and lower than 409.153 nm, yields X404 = 1.3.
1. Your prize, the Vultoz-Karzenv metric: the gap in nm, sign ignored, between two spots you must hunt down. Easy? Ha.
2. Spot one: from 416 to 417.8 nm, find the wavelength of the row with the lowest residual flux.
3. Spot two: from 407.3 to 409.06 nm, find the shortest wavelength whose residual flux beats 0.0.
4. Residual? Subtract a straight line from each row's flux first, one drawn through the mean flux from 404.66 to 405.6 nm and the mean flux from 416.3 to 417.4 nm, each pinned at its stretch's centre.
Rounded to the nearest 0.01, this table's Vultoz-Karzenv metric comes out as 9.68 nm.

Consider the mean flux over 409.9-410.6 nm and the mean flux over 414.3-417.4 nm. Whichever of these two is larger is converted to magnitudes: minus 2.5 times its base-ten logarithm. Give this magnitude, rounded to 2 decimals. -2.30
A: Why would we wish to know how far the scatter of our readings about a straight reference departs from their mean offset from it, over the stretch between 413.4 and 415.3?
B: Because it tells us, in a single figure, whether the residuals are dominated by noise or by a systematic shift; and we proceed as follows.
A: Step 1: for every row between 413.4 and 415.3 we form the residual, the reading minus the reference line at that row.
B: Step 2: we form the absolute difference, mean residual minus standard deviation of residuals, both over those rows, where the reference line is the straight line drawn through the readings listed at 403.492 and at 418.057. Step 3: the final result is 0.2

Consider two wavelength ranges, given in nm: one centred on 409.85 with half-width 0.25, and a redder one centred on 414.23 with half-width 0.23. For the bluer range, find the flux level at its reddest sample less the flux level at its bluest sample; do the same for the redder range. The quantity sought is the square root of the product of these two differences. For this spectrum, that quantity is 3.1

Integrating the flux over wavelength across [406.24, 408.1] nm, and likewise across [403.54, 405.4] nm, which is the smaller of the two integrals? 15.3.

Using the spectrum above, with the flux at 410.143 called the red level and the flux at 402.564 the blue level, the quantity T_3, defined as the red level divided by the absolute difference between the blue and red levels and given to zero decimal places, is 26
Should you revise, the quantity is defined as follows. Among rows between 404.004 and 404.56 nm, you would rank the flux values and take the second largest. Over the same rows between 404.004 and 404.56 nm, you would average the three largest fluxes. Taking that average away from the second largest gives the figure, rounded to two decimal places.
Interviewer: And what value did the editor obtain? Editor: -0.82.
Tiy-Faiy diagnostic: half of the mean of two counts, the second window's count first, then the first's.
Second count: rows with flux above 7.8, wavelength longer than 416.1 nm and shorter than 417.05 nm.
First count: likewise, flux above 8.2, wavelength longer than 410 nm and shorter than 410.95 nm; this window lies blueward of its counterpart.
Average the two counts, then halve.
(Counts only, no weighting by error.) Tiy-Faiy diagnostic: 3.0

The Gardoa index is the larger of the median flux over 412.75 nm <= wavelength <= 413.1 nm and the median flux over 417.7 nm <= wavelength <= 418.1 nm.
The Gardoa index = 8.3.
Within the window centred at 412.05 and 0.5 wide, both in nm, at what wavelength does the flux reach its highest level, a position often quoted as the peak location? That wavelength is 412.036 nm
